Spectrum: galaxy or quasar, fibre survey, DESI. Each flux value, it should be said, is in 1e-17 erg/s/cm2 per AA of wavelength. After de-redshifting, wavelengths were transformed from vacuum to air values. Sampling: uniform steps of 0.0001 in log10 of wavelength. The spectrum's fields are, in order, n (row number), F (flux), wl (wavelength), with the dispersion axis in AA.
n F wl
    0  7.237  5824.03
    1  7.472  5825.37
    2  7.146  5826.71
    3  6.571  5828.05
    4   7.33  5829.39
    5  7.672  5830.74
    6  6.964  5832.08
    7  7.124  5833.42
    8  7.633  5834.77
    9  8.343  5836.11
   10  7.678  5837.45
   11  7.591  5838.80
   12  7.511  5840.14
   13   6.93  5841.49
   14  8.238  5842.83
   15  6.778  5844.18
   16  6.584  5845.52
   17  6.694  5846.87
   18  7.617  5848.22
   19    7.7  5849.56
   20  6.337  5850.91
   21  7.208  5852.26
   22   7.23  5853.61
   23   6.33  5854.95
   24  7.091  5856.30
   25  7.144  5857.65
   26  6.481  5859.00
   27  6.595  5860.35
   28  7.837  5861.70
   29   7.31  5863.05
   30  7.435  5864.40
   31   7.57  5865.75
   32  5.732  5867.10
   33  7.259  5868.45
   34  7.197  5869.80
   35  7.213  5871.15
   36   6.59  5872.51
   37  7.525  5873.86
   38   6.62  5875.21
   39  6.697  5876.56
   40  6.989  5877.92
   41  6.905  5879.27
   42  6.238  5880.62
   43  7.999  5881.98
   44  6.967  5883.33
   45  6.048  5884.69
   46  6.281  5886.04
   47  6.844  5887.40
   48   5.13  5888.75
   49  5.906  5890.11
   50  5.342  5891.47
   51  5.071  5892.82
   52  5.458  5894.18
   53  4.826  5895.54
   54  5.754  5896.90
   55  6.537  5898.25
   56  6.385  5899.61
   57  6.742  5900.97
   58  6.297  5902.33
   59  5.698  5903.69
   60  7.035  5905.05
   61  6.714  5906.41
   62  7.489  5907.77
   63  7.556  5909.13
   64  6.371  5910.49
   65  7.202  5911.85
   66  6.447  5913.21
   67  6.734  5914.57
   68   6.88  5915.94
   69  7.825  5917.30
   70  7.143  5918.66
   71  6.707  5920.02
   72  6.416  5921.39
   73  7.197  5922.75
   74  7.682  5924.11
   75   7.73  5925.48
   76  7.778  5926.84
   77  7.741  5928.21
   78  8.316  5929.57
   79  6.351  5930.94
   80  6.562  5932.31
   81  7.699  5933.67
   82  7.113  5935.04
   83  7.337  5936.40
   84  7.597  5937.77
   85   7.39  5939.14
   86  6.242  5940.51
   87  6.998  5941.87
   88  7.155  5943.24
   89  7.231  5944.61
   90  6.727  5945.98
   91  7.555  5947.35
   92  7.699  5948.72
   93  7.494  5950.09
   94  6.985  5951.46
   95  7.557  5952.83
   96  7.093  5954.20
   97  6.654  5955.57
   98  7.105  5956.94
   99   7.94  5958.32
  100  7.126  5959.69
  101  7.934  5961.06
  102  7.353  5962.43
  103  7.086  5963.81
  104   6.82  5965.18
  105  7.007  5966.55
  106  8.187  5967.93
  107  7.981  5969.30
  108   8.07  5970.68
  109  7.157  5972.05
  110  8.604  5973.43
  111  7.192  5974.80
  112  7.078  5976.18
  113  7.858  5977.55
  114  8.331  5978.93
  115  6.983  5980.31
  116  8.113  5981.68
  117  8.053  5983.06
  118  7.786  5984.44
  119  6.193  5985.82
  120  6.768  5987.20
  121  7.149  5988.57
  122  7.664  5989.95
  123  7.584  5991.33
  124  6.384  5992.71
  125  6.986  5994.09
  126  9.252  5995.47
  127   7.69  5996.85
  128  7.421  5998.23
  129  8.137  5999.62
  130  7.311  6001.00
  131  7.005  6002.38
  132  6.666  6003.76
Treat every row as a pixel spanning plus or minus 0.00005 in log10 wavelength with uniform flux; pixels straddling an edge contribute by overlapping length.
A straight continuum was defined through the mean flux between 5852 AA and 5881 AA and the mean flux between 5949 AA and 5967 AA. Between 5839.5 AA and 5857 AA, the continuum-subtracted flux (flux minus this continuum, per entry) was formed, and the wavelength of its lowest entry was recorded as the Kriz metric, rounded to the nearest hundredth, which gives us 5854.95 AA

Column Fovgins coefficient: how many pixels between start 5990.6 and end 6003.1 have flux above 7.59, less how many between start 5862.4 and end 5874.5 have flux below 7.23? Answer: -1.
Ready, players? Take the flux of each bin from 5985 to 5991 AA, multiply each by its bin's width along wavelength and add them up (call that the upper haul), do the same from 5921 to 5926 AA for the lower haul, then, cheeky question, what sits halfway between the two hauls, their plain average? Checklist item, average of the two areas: 39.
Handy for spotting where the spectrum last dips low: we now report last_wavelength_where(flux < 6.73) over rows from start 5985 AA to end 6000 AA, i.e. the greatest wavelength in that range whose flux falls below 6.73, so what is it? 5992.71 AA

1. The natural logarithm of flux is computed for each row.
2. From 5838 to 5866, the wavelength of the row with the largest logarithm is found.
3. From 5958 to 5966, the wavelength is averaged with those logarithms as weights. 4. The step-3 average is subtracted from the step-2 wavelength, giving -118.9 AA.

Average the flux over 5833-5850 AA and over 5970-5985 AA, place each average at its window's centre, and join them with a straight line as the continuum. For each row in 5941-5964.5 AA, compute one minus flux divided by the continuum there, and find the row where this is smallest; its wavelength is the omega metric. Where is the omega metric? 5958.32 AA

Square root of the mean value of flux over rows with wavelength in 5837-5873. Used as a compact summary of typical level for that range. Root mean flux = 2.67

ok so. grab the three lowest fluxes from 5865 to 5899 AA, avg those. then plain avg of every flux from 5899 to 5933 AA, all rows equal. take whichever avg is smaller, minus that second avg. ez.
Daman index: -2.0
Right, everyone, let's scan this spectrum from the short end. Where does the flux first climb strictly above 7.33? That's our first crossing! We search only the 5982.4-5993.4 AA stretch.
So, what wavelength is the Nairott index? 5983.06 AA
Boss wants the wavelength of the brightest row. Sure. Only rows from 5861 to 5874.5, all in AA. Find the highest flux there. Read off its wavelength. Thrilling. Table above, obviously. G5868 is 5861.70 AA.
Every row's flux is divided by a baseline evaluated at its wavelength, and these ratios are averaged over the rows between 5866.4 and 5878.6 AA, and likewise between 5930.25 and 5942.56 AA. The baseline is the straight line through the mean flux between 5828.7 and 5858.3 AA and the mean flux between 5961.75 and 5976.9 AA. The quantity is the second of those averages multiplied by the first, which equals 0.89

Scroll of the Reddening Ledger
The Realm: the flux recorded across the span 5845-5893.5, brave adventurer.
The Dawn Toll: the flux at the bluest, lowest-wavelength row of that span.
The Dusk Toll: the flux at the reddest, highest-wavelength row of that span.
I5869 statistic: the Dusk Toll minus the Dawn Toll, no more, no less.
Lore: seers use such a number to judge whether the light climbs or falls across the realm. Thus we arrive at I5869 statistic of -1.5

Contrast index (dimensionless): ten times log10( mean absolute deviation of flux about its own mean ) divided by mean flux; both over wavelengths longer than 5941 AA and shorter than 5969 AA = -0.64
